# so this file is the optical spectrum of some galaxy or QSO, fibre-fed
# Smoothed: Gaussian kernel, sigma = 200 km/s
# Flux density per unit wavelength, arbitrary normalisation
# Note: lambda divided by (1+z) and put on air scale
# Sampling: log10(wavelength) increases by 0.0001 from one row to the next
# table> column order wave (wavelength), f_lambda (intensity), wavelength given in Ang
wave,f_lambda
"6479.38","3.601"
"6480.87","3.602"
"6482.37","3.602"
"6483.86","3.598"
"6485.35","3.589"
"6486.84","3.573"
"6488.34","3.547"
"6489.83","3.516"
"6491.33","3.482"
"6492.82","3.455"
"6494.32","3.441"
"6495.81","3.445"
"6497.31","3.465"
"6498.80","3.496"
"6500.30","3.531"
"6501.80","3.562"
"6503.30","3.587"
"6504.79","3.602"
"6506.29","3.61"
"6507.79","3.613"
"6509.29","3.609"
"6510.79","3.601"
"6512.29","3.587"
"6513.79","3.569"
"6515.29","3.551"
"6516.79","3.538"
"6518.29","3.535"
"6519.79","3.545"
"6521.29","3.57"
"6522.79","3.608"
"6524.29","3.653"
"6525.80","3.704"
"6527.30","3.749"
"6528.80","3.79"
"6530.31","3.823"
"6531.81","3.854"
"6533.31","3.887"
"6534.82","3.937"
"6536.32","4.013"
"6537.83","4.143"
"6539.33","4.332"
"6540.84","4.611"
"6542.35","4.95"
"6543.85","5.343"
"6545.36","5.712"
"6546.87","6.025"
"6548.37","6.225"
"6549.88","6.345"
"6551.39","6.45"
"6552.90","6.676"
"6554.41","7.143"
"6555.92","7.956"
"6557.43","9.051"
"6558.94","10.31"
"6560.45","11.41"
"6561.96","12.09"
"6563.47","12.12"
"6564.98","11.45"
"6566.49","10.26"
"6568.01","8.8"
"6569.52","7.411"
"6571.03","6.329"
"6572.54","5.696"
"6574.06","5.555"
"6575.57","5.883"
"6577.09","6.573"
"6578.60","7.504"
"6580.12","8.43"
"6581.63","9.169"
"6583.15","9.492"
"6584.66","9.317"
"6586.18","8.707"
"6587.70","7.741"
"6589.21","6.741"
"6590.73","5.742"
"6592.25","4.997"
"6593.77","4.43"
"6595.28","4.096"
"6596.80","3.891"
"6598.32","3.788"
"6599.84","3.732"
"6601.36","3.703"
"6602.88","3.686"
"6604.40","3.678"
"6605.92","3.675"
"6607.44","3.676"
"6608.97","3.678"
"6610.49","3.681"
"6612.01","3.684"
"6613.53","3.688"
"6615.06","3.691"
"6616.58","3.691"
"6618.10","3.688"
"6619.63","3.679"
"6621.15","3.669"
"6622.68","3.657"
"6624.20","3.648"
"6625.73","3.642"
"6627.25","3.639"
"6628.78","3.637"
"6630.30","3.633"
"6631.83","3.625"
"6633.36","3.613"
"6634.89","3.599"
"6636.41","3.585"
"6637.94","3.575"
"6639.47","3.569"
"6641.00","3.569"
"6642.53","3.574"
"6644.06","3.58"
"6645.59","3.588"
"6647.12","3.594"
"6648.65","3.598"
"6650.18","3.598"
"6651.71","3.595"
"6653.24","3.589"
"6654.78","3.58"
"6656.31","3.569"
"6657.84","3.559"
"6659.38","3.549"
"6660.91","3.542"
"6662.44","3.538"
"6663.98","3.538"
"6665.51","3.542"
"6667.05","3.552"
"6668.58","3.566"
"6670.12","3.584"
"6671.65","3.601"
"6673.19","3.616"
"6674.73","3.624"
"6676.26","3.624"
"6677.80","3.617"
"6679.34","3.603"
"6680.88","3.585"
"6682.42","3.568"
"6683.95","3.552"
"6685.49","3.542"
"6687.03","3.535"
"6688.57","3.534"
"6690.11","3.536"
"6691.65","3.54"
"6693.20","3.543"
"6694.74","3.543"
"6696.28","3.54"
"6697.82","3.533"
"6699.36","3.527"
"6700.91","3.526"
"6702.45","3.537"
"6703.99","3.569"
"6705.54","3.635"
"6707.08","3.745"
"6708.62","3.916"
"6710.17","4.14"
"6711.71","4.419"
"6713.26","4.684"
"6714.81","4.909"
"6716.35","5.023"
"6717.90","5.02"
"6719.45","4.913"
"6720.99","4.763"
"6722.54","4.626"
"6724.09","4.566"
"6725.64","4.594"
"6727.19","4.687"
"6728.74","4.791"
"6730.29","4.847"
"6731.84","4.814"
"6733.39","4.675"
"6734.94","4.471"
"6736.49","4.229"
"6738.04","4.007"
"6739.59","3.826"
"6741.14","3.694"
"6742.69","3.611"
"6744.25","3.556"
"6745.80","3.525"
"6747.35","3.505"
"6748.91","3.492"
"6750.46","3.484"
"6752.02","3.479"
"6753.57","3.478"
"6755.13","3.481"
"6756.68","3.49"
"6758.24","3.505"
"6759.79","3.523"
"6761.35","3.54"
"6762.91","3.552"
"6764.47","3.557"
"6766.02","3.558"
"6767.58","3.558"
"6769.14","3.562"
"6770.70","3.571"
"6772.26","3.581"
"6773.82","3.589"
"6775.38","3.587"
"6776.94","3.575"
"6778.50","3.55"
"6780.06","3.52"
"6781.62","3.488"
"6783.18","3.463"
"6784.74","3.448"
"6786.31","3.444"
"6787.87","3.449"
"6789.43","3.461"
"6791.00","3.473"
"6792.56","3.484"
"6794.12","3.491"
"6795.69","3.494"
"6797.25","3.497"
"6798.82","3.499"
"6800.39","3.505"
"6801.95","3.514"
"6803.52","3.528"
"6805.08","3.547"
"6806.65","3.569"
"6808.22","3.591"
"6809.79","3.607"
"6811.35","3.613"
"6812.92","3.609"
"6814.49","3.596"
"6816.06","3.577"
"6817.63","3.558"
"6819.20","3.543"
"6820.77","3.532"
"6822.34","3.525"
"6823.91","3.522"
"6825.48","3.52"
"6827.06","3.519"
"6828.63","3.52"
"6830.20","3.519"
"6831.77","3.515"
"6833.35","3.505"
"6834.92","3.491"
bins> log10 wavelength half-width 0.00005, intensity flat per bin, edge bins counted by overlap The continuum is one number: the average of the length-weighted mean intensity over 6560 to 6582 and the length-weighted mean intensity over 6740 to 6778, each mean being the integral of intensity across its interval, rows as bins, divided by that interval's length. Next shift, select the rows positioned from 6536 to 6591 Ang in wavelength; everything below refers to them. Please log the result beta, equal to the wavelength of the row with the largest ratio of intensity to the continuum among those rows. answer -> 6563.47 Ang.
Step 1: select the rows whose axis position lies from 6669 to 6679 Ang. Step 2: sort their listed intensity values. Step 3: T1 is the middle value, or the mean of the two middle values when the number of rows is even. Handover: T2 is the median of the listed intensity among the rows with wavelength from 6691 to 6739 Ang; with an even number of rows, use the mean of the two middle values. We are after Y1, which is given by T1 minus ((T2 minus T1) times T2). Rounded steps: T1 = 3.62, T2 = 4.42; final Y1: 0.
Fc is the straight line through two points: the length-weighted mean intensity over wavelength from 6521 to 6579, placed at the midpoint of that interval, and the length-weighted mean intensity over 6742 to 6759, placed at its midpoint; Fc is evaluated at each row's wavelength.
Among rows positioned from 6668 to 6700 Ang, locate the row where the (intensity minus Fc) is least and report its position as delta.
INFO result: 6668.58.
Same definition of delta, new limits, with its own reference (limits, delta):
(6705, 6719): 6705.54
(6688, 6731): 6688.57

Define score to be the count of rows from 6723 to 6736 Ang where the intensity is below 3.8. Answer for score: 0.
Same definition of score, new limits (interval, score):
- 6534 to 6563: 0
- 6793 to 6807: 9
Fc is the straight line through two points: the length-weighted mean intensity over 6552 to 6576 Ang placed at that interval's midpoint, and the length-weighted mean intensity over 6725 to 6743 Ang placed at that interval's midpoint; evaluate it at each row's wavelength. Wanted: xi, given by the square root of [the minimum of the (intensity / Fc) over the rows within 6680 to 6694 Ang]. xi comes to 0.79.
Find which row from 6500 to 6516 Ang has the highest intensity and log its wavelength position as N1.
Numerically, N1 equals 6507.79 Ang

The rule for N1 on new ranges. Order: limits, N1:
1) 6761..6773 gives 6772.26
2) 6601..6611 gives 6601.36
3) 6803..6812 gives 6811.35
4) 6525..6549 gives 6548.37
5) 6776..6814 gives 6811.35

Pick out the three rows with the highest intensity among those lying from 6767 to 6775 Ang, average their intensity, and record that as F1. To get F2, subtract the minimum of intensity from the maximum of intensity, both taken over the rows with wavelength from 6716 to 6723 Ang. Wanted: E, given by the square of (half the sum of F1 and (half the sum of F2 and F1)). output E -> 8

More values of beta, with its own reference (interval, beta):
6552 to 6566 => 6563.47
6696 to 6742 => 6716.35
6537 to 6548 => 6546.87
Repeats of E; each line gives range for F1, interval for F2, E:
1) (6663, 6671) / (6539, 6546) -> 9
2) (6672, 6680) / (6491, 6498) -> 7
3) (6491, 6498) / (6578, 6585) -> 10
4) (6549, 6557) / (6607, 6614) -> 30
